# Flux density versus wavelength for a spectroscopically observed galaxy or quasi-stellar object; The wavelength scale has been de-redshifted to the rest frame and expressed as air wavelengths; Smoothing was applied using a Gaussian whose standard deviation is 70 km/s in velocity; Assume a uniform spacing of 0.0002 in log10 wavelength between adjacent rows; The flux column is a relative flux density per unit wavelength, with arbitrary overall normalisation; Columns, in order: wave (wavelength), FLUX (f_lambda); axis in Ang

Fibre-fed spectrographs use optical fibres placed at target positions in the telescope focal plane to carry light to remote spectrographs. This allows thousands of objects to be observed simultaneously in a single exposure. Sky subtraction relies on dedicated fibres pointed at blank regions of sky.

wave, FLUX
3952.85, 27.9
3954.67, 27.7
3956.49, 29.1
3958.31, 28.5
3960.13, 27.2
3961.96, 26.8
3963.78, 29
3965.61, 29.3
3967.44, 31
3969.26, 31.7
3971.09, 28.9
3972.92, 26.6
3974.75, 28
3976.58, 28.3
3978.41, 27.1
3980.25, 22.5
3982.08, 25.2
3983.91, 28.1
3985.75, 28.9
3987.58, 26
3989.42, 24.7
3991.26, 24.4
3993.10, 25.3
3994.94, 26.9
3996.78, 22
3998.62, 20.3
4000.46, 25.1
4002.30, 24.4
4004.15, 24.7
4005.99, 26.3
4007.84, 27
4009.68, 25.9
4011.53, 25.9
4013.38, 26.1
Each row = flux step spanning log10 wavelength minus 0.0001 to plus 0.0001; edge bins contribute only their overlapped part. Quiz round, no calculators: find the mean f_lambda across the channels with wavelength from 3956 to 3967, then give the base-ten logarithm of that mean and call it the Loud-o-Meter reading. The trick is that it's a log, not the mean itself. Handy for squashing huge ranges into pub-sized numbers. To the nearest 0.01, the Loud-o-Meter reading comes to 1.45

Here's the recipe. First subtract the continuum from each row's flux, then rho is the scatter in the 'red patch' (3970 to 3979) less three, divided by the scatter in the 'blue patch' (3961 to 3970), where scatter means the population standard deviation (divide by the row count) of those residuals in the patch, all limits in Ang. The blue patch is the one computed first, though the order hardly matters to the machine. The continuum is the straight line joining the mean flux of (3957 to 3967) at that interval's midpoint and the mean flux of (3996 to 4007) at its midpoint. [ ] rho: -1.11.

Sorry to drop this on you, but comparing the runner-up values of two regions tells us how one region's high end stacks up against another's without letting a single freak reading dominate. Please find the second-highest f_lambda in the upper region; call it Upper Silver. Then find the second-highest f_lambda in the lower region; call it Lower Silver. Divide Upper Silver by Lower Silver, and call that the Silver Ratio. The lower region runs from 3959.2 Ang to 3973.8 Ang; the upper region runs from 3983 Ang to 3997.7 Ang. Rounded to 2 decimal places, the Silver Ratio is 0.91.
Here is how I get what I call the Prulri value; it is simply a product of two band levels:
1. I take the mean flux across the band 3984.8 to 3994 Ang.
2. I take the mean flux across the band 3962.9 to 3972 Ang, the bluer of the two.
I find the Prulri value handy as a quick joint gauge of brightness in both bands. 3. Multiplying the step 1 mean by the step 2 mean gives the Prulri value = 775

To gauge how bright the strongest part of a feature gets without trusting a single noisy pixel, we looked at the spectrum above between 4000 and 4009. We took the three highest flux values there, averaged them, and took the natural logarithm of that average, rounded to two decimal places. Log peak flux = 3.26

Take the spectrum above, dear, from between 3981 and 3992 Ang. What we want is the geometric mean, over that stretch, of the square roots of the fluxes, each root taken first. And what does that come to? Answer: 5.1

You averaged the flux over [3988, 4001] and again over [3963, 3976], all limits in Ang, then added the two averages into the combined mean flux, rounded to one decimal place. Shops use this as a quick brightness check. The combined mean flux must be 53.3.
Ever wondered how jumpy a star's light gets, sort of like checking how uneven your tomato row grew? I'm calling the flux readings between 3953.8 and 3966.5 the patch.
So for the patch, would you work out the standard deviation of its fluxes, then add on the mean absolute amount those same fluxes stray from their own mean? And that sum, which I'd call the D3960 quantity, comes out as 1.8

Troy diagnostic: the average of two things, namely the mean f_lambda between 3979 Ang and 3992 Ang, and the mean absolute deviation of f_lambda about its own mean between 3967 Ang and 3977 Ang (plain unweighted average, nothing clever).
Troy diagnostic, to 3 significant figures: 13.6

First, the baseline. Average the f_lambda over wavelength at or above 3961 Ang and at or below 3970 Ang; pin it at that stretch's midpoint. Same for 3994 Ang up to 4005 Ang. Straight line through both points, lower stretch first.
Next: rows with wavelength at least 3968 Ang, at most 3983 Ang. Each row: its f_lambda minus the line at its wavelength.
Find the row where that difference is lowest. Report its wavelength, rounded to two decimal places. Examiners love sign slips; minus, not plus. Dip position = 3980.25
